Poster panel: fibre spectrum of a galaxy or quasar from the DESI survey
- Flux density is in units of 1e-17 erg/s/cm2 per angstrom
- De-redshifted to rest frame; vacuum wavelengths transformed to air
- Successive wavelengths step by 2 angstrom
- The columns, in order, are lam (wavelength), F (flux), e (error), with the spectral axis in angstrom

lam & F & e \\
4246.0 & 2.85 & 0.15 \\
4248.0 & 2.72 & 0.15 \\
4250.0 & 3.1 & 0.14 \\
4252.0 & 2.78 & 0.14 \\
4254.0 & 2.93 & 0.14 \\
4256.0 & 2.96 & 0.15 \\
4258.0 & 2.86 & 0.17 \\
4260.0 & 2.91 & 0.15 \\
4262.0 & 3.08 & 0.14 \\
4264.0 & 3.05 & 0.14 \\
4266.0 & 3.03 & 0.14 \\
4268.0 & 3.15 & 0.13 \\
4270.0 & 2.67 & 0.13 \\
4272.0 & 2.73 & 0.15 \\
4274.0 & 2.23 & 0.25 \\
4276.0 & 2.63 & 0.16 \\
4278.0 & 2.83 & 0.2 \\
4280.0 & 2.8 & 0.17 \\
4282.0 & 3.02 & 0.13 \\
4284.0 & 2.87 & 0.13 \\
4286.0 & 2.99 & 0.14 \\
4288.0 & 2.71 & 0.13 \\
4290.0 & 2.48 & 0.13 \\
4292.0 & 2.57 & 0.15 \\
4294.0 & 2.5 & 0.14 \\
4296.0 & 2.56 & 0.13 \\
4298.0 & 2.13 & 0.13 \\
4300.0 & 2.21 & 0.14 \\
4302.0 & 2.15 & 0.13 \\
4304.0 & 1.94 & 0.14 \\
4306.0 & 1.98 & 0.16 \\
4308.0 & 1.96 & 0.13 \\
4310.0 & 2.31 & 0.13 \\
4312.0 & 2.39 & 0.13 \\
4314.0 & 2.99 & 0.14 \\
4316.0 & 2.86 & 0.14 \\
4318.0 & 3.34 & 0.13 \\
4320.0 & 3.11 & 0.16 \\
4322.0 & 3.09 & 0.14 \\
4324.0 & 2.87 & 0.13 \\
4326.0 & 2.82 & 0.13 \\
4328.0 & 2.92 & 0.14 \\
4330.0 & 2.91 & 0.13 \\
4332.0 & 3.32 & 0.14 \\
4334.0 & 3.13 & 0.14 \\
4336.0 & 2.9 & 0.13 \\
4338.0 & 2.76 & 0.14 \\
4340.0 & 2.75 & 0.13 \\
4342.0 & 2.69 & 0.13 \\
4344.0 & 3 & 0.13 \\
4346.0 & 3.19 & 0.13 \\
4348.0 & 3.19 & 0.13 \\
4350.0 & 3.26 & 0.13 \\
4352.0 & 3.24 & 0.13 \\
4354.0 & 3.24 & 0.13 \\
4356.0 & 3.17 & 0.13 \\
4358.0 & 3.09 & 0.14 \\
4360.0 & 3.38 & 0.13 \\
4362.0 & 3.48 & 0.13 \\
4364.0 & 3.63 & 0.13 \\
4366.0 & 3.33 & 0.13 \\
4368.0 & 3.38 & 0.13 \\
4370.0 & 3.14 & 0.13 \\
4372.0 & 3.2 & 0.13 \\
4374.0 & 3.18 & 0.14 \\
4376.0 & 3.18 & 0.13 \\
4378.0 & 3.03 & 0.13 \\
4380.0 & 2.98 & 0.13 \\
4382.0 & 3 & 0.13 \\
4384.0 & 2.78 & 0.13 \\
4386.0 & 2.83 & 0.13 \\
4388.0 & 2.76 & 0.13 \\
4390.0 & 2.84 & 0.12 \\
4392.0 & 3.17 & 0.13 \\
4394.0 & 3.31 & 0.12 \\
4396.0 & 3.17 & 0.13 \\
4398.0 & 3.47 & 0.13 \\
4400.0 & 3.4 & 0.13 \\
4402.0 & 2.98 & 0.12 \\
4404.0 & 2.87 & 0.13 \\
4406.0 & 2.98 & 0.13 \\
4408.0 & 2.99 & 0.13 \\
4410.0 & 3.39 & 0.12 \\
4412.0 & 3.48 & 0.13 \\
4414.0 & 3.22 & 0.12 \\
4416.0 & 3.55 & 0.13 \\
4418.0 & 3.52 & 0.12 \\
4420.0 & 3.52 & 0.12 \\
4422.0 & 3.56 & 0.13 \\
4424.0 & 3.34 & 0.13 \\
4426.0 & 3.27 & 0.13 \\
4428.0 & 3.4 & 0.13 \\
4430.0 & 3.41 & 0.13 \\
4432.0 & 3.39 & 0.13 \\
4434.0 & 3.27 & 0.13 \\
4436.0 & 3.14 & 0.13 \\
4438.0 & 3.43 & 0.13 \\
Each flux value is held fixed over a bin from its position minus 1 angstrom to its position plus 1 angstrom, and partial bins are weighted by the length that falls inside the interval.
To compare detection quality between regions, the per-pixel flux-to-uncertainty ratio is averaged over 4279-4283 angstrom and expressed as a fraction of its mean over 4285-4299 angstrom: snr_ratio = 1.05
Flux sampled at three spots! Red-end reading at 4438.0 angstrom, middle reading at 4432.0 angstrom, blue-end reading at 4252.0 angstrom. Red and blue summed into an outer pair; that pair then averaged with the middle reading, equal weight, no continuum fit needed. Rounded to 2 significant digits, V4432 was 4.8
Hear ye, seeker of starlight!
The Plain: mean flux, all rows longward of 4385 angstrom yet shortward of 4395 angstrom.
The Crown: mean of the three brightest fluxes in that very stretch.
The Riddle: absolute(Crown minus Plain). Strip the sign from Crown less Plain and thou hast 0.12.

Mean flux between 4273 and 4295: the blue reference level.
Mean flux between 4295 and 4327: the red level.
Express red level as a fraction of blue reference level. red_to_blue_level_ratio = 0.94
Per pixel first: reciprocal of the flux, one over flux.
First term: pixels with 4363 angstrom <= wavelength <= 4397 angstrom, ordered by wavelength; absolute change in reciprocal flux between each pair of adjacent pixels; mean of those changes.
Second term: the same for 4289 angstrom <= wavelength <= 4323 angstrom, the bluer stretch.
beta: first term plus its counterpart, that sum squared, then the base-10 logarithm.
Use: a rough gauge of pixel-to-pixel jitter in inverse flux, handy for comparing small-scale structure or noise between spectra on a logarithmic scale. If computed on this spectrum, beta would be -2.75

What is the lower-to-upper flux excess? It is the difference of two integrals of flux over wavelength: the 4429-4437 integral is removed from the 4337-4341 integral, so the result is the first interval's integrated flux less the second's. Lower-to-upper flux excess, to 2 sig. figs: -15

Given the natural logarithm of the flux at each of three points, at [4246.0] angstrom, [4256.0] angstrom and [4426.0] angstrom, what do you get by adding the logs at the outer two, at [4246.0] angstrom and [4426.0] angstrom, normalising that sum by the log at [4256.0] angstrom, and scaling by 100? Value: 206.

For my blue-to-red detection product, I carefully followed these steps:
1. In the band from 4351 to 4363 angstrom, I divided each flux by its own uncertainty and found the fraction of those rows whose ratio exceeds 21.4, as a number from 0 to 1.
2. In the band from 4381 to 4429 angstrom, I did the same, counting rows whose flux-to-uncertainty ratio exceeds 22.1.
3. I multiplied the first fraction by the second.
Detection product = 0.83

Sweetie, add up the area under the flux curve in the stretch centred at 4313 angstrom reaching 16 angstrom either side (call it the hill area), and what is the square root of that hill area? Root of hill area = 9.1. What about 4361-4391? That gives 9.7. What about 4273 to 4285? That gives 5.7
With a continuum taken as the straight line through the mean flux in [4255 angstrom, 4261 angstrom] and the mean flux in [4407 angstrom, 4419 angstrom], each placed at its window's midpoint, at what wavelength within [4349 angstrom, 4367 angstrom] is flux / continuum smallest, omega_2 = 4358.0 angstrom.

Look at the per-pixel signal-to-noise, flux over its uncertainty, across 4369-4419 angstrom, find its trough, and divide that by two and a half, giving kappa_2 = 8.5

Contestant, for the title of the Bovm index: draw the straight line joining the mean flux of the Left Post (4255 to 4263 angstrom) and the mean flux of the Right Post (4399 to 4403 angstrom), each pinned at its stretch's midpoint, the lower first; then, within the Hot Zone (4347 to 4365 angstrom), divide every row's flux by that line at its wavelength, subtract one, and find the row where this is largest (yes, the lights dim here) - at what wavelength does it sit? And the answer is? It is 4364.0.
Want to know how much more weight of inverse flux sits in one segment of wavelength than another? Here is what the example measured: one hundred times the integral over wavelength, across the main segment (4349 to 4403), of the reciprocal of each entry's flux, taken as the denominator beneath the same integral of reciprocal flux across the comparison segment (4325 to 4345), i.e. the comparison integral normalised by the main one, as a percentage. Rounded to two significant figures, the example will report 40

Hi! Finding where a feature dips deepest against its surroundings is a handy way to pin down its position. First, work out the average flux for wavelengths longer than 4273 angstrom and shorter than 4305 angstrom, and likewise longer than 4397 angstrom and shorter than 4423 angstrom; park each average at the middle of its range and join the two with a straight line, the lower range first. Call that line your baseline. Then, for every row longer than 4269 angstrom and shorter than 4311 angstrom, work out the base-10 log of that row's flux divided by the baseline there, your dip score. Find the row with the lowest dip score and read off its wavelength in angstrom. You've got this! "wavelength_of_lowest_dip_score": 4304.0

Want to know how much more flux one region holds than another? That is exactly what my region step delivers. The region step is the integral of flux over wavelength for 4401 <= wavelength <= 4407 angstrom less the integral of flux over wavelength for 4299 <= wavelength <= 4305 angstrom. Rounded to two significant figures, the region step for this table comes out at 5.1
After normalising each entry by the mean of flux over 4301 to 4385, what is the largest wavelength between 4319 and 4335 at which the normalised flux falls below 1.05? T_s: 4330.0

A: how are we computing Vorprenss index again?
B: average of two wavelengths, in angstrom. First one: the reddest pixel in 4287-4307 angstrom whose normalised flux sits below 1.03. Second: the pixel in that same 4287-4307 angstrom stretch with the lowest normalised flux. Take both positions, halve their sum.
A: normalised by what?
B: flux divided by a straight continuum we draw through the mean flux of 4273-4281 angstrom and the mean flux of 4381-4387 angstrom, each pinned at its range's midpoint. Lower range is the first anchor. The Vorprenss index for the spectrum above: 4305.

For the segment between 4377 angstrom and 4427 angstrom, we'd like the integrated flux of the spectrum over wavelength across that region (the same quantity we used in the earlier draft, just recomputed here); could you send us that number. 159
